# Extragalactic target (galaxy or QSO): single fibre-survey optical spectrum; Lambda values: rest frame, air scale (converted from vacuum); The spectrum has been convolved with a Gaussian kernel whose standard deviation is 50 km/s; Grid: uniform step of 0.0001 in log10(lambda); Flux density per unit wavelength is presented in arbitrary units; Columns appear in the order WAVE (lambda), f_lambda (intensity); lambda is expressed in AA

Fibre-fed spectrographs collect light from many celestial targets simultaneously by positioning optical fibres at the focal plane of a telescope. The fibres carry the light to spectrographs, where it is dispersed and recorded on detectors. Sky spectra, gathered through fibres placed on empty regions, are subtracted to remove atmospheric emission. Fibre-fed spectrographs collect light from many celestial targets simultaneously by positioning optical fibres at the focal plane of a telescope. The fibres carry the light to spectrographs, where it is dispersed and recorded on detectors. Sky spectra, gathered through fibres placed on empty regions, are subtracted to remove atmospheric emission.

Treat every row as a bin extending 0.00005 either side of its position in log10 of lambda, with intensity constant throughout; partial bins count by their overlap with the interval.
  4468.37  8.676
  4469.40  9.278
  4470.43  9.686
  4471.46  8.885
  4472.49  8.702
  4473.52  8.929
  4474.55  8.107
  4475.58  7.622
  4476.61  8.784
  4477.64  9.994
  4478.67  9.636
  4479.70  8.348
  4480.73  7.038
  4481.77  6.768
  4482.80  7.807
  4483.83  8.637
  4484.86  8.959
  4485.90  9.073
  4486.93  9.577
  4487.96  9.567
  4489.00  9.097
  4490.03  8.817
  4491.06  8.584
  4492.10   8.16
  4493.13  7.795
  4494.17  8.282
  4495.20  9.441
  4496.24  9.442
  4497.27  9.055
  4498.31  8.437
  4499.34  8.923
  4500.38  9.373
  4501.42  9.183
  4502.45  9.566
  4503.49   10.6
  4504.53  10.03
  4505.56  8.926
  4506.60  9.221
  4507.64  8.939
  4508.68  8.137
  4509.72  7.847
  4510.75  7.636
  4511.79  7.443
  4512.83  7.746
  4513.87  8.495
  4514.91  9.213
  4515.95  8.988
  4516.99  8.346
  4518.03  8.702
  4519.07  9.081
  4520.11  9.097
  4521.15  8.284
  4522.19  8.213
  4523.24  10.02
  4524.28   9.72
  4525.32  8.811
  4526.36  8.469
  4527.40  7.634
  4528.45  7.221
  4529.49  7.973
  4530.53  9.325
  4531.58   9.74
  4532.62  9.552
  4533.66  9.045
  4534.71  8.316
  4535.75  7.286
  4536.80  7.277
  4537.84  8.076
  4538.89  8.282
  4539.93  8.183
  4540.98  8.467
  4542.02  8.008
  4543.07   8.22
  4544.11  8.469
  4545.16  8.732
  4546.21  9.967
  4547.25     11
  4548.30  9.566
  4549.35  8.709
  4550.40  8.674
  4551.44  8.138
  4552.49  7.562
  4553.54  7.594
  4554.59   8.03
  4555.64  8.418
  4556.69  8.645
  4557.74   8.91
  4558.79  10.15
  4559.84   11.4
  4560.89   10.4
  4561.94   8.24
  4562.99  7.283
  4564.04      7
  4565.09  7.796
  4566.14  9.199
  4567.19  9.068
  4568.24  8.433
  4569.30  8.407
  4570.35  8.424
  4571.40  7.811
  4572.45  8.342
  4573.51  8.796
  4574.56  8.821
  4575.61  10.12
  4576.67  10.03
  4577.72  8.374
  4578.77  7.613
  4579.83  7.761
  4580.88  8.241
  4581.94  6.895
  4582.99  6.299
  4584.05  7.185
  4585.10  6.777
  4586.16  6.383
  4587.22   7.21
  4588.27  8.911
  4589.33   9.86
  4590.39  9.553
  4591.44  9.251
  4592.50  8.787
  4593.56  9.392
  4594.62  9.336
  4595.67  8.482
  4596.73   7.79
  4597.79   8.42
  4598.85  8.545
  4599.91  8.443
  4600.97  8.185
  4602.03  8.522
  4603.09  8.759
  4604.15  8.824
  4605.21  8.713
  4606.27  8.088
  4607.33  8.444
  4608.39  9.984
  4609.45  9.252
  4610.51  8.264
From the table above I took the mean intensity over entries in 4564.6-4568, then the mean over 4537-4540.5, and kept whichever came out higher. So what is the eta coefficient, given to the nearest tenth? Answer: 8.7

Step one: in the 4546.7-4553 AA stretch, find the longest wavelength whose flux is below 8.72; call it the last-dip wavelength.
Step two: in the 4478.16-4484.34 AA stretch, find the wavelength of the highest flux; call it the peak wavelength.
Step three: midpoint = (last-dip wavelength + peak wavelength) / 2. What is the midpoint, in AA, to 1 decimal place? 4515.6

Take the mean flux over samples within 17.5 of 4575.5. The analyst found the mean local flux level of 8.45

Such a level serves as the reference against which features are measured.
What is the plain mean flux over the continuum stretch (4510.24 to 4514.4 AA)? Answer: 7.83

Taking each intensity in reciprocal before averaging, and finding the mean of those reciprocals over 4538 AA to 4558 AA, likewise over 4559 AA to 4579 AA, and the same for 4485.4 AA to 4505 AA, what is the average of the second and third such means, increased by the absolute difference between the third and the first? 0.120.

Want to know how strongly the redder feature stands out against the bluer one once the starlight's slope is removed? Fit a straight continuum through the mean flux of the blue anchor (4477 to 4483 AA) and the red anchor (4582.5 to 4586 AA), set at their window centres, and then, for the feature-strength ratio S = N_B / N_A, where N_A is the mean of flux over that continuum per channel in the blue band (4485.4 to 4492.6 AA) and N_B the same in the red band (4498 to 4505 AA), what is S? 1.08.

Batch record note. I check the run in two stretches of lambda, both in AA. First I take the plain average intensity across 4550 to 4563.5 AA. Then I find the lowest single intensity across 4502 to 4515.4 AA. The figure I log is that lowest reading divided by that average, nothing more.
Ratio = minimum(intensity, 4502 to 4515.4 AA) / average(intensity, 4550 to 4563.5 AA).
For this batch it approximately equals 0.853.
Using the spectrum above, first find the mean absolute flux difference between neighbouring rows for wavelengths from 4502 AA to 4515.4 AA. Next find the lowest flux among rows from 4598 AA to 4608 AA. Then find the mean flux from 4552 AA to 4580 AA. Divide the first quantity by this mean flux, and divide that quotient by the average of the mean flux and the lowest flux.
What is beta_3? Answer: 0.0076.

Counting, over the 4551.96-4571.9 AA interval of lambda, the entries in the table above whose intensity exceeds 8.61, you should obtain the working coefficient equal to 7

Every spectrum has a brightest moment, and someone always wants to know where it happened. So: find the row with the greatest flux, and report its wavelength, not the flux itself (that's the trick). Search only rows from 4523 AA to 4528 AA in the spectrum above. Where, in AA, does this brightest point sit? 4523.24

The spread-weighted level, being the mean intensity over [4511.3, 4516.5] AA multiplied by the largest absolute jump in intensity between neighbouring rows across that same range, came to 6.3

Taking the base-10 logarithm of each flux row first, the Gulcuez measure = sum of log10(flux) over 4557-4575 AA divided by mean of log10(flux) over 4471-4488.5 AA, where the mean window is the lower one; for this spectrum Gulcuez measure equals 17.1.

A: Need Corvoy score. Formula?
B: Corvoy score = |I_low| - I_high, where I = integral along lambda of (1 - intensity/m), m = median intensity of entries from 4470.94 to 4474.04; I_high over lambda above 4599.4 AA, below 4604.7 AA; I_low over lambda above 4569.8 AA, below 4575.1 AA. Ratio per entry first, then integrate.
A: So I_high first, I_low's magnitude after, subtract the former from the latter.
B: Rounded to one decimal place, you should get 0.1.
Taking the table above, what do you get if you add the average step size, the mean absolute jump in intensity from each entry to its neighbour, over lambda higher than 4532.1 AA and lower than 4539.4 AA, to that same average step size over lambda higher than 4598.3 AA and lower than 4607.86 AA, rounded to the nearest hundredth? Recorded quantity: 0.81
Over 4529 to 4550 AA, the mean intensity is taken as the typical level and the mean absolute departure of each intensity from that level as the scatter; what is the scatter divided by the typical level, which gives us 0.083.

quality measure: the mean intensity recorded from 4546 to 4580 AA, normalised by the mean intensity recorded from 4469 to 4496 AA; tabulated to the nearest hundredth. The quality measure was 1.01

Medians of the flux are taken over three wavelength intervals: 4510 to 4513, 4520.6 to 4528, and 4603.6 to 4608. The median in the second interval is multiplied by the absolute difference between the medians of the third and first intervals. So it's 8.0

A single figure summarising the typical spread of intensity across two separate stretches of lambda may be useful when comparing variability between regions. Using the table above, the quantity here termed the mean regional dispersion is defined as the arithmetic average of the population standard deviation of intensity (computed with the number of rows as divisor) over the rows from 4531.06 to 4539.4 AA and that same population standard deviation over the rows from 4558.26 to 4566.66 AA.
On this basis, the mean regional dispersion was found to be 1.2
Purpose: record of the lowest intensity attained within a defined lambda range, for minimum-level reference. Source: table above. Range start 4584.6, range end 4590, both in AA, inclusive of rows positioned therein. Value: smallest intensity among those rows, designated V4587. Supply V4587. 6.383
